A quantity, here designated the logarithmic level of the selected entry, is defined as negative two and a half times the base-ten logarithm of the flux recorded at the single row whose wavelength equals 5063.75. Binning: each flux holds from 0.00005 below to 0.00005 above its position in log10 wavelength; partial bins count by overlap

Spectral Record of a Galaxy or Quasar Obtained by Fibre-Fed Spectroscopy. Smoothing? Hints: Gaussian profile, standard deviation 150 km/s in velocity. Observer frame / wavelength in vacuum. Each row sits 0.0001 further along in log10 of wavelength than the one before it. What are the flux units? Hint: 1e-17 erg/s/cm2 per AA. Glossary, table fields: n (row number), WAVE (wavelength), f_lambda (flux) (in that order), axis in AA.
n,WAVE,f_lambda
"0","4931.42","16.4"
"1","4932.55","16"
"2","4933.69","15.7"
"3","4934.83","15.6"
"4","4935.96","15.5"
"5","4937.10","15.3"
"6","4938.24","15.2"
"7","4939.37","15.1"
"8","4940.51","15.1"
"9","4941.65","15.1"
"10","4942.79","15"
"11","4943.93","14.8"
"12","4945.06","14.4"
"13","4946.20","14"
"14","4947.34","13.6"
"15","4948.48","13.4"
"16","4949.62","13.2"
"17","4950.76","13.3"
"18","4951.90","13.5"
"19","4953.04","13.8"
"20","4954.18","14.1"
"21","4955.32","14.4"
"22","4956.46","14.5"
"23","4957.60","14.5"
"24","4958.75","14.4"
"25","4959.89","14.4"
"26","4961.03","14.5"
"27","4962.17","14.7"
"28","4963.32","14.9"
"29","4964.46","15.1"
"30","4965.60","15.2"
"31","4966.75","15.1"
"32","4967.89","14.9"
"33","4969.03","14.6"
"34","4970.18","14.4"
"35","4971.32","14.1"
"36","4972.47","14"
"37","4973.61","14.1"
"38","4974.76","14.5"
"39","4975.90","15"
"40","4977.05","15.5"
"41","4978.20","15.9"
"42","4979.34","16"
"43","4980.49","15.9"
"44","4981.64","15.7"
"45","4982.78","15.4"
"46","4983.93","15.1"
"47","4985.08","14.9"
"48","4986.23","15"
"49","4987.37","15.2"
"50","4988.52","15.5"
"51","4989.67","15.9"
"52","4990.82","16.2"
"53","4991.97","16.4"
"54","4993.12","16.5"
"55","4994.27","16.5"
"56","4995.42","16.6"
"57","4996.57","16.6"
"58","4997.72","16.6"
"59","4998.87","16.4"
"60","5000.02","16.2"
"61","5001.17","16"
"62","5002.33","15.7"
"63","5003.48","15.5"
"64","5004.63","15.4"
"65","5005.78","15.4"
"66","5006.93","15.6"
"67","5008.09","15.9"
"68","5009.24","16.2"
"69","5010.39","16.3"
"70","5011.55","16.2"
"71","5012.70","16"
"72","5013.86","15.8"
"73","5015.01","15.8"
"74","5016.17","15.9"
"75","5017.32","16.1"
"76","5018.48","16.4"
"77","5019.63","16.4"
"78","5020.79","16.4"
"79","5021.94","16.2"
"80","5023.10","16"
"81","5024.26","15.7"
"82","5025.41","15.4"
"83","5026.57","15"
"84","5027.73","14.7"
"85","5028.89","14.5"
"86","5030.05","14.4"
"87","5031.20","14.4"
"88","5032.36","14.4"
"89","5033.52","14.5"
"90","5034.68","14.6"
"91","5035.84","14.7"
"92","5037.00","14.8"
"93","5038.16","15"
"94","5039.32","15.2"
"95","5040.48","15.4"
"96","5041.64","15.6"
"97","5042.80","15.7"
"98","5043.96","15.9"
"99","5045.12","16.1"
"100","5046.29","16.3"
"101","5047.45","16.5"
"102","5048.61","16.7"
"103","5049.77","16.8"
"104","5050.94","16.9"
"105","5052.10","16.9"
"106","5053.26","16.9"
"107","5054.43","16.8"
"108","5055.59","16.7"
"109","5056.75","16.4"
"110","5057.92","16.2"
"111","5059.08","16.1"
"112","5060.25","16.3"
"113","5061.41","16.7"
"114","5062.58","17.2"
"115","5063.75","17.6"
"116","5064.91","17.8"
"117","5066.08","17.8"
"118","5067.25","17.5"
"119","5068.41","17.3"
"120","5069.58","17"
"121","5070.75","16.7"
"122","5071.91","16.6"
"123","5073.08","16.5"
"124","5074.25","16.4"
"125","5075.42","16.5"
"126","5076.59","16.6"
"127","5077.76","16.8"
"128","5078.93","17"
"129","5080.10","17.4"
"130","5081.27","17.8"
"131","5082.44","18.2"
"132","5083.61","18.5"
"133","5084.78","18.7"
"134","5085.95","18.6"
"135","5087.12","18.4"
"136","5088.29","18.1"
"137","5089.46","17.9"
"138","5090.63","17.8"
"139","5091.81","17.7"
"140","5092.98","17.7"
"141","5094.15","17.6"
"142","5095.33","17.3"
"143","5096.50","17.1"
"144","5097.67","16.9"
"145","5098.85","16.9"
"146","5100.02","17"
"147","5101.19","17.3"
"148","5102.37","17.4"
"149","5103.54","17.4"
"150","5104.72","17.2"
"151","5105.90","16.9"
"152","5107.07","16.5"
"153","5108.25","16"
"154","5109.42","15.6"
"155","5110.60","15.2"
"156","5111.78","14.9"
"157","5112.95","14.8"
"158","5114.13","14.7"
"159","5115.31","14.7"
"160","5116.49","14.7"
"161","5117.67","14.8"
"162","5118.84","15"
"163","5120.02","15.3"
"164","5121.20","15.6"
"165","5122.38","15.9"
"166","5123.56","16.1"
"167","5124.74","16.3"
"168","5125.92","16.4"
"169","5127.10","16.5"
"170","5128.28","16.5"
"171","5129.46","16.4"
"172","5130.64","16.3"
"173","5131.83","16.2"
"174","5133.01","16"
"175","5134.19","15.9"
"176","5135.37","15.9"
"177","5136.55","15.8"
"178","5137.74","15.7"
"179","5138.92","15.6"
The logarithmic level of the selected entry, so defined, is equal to -3.11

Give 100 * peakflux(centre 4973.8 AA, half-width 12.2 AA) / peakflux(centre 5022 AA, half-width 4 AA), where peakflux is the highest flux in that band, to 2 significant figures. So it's 98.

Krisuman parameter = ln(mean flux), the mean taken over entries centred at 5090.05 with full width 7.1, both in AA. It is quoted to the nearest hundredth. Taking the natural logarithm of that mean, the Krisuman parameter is 2.89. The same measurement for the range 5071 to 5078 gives 2.81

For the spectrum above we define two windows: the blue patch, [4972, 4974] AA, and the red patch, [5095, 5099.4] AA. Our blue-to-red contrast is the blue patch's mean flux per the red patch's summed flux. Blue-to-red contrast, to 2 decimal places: 0.21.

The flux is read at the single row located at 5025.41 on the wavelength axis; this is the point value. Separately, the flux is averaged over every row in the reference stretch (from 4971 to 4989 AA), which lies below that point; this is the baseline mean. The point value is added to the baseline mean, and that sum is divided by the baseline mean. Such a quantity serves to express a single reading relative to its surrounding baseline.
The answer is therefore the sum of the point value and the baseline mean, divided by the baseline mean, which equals 2.02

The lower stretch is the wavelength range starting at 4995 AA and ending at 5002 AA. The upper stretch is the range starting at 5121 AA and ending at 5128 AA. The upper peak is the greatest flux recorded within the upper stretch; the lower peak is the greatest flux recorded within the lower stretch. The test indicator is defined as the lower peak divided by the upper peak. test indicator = 1.01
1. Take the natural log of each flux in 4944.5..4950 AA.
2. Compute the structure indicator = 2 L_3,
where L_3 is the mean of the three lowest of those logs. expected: 5.19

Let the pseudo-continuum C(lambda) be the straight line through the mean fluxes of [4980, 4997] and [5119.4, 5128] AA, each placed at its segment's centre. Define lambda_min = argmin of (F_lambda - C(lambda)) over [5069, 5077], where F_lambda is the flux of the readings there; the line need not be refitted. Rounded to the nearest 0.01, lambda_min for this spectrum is 5074.25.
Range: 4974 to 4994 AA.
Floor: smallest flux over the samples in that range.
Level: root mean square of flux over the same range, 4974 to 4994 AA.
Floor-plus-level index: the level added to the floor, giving 30.1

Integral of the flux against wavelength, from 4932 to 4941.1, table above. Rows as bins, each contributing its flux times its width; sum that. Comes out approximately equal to 140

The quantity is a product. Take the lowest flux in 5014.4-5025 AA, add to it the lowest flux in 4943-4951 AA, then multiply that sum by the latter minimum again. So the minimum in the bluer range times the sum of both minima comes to 381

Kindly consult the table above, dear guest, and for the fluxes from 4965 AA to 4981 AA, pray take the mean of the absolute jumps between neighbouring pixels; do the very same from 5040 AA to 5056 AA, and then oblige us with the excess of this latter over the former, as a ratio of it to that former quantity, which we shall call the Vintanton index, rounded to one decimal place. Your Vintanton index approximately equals -0.5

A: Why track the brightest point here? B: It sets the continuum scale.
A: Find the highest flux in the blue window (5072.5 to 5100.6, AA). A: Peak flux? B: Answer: 18.7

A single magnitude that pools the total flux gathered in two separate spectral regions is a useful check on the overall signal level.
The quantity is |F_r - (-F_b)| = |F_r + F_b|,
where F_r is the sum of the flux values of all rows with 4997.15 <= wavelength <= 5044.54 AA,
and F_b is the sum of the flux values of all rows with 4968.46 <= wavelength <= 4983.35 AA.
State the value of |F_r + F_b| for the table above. 833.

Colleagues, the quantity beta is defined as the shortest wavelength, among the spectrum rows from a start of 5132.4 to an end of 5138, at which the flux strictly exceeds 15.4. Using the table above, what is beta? 5133.01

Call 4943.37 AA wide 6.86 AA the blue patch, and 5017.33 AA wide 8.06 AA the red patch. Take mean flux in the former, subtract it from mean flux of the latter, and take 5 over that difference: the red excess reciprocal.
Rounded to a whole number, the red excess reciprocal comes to 4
